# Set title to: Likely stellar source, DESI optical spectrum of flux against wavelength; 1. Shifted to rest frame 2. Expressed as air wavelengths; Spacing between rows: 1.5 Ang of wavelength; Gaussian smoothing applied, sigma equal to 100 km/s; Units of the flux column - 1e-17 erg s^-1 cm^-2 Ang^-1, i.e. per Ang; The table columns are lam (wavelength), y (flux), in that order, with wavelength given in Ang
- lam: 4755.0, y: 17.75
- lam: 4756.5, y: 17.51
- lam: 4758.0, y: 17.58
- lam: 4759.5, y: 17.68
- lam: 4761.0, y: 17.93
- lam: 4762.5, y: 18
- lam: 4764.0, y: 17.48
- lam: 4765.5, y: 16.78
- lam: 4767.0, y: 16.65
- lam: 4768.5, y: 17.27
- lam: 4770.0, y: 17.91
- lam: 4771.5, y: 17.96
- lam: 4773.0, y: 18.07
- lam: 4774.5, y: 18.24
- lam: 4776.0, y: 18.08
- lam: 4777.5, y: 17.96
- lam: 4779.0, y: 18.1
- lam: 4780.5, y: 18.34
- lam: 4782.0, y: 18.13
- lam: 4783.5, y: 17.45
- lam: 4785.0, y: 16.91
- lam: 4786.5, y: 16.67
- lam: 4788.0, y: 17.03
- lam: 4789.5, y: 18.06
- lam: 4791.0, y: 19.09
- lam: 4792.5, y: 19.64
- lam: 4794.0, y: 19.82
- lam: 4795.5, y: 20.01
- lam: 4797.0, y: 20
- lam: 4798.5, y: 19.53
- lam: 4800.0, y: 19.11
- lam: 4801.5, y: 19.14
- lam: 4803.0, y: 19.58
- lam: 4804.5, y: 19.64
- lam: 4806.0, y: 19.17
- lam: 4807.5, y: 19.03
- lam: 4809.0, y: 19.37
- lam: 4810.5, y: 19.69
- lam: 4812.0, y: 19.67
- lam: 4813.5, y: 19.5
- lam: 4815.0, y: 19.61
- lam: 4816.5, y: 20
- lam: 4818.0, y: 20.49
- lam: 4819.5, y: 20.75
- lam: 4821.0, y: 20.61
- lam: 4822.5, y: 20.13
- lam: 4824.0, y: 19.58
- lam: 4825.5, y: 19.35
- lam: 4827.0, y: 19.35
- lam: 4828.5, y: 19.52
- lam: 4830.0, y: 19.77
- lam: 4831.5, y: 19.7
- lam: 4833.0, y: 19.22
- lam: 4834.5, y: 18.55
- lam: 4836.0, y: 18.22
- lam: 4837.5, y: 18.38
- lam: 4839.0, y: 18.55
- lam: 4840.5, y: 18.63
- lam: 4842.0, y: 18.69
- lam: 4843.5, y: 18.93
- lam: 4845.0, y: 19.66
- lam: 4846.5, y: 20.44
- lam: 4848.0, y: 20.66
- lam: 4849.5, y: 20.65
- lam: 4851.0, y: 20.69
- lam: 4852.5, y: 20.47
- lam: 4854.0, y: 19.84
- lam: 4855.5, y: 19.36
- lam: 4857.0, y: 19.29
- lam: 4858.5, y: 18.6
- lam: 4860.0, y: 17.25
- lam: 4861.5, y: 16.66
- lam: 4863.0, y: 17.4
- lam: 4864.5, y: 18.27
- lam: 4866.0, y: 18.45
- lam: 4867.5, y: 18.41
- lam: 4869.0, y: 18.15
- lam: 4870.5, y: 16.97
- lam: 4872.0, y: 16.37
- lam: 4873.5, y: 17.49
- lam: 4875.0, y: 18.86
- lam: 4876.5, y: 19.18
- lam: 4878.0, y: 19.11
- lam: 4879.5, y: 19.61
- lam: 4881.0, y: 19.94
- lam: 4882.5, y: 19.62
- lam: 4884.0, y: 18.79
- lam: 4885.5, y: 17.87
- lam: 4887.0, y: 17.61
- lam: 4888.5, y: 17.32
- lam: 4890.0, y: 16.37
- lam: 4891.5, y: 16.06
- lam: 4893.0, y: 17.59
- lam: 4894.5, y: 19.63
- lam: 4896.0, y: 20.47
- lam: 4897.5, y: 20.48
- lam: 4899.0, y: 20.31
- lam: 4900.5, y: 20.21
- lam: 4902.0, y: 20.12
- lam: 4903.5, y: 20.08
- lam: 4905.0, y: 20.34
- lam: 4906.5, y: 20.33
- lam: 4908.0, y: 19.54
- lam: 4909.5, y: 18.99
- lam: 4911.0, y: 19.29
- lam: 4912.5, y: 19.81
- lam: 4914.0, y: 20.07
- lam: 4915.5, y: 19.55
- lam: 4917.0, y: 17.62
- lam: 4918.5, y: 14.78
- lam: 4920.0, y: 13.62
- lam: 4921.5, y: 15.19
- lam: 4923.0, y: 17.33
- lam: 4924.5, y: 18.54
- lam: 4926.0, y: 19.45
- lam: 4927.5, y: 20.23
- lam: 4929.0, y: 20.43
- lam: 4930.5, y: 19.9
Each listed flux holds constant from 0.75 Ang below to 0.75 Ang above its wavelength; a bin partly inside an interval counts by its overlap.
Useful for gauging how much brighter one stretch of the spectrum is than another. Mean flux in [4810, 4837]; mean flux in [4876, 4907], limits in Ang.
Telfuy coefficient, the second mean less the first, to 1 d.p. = -0.6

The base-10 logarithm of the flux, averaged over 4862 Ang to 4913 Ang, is 1.27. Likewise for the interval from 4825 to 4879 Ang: 1.27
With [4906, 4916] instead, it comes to 1.29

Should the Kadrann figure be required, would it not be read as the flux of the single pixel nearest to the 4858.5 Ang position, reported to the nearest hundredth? 18.60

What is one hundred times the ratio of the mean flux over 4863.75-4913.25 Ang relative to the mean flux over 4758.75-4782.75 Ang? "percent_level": 106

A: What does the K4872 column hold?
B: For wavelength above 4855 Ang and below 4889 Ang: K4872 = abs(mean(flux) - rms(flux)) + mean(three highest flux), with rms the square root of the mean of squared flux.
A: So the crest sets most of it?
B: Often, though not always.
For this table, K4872 19.8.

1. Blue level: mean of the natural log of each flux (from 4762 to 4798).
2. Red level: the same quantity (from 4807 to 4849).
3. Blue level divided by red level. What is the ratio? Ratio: 0.97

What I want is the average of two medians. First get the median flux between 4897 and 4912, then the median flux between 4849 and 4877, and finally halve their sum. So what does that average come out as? 19.3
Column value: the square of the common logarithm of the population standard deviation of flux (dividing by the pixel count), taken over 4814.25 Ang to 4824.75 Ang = 0.13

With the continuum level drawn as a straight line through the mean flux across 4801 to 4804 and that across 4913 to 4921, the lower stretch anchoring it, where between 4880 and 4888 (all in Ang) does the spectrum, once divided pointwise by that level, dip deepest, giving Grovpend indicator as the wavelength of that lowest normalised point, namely 4887.0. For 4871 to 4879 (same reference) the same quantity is 4872.0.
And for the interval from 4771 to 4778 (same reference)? 4771.5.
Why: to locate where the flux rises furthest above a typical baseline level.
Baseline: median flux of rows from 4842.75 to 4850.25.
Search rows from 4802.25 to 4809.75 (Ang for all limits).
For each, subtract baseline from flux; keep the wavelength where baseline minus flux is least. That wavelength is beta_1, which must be 4804.5 Ang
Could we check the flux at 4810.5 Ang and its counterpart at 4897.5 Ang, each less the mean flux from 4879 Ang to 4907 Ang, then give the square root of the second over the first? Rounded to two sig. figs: 1.5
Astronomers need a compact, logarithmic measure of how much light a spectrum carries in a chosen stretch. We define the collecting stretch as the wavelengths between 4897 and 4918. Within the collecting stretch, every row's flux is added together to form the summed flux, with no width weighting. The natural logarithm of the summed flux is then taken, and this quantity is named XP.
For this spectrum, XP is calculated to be 5.62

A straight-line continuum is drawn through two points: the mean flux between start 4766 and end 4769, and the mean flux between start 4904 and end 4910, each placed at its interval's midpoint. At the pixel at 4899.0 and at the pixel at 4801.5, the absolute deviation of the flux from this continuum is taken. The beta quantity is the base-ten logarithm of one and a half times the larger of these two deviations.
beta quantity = 0.35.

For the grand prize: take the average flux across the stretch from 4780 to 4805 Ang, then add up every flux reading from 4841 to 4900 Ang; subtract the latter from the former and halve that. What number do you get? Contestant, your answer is -356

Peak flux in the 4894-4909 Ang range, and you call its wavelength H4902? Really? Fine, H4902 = 4897.5 Ang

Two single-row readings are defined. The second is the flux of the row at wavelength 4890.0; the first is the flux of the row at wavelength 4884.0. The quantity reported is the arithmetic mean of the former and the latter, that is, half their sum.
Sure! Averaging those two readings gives 17.6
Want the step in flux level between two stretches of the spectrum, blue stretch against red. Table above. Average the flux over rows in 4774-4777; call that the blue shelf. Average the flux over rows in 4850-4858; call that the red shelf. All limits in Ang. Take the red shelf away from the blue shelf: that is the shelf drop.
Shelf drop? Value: -1.8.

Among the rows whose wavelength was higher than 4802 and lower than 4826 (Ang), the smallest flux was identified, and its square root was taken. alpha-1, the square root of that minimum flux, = 4.4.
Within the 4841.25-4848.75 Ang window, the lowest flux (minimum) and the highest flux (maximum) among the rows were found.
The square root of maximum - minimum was 1.4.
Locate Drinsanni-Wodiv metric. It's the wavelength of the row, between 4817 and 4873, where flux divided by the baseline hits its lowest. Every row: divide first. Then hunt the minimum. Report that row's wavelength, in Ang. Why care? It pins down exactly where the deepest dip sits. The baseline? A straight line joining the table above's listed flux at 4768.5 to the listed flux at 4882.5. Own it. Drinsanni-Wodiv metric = 4872.0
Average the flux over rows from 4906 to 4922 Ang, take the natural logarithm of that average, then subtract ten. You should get -7.11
